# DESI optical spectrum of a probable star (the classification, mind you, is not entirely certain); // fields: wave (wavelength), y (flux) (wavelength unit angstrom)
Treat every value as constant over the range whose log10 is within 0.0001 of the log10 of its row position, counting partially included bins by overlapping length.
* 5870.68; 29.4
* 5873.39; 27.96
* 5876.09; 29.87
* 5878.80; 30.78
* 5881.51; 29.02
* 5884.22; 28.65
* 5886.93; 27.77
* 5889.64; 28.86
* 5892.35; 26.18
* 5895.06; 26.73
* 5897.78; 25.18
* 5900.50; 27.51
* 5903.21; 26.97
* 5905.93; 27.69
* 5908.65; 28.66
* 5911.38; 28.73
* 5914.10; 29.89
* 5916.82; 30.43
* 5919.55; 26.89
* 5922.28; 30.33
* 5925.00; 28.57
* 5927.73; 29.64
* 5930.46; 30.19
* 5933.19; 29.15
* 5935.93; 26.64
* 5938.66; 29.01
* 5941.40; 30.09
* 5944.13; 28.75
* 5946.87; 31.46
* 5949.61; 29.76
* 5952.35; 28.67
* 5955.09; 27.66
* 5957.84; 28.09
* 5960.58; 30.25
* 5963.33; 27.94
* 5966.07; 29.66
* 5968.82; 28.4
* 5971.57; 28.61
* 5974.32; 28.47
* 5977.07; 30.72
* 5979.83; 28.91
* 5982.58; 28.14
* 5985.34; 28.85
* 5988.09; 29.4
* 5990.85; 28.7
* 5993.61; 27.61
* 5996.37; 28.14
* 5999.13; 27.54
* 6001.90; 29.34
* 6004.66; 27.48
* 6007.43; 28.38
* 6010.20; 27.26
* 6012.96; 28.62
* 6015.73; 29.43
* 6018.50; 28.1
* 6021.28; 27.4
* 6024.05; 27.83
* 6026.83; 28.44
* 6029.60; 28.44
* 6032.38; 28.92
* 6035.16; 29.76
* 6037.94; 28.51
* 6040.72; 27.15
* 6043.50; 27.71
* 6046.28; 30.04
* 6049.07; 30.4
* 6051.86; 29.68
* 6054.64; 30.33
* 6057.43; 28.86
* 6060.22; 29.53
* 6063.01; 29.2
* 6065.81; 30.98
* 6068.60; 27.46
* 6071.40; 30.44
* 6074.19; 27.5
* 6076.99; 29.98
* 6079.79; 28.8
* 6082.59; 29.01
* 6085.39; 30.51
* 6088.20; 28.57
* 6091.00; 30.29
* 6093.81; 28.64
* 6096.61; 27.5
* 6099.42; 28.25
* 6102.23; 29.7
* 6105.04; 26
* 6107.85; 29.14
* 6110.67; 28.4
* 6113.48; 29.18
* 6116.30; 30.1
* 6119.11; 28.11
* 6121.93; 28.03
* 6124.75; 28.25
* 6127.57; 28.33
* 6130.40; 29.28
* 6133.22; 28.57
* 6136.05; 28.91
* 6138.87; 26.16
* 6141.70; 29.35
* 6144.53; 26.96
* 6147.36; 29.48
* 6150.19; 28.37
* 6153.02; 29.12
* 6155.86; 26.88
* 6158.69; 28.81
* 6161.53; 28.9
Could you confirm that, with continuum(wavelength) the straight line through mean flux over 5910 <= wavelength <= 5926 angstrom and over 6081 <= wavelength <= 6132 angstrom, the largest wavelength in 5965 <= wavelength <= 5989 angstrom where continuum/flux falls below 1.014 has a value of 5988.09 angstrom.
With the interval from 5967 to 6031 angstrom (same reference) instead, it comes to 6015.73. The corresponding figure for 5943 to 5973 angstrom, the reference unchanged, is 5966.07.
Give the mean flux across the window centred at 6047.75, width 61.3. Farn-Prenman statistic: 28.9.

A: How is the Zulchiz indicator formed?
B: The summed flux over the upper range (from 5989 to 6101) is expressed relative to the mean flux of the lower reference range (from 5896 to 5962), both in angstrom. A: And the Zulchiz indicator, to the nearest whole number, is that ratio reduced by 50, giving -10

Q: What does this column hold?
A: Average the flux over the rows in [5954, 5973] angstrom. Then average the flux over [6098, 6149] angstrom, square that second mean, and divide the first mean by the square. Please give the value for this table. 0.0354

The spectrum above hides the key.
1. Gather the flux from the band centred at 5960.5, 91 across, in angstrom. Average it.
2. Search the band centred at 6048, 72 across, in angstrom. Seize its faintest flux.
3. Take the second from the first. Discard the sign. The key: 1.7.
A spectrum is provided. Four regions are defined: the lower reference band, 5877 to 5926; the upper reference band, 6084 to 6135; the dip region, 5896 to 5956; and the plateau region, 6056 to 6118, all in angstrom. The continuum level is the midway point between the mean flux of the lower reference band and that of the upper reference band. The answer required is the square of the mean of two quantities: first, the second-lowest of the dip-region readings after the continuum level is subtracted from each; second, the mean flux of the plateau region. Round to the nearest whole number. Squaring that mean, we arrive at 184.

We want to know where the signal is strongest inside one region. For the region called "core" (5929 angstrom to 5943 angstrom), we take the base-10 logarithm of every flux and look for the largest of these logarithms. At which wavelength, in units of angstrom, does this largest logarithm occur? 5930.46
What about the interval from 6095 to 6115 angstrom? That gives 6102.23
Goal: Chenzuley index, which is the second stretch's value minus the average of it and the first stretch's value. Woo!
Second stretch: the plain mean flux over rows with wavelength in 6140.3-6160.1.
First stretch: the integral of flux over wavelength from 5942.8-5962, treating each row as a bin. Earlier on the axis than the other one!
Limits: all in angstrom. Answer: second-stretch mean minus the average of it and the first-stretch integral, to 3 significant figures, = -266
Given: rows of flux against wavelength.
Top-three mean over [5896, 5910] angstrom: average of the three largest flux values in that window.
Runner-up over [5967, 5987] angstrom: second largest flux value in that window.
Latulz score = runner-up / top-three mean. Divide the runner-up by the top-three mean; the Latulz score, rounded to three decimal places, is 1.034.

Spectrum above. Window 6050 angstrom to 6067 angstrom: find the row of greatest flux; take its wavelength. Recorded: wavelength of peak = 6065.81 angstrom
